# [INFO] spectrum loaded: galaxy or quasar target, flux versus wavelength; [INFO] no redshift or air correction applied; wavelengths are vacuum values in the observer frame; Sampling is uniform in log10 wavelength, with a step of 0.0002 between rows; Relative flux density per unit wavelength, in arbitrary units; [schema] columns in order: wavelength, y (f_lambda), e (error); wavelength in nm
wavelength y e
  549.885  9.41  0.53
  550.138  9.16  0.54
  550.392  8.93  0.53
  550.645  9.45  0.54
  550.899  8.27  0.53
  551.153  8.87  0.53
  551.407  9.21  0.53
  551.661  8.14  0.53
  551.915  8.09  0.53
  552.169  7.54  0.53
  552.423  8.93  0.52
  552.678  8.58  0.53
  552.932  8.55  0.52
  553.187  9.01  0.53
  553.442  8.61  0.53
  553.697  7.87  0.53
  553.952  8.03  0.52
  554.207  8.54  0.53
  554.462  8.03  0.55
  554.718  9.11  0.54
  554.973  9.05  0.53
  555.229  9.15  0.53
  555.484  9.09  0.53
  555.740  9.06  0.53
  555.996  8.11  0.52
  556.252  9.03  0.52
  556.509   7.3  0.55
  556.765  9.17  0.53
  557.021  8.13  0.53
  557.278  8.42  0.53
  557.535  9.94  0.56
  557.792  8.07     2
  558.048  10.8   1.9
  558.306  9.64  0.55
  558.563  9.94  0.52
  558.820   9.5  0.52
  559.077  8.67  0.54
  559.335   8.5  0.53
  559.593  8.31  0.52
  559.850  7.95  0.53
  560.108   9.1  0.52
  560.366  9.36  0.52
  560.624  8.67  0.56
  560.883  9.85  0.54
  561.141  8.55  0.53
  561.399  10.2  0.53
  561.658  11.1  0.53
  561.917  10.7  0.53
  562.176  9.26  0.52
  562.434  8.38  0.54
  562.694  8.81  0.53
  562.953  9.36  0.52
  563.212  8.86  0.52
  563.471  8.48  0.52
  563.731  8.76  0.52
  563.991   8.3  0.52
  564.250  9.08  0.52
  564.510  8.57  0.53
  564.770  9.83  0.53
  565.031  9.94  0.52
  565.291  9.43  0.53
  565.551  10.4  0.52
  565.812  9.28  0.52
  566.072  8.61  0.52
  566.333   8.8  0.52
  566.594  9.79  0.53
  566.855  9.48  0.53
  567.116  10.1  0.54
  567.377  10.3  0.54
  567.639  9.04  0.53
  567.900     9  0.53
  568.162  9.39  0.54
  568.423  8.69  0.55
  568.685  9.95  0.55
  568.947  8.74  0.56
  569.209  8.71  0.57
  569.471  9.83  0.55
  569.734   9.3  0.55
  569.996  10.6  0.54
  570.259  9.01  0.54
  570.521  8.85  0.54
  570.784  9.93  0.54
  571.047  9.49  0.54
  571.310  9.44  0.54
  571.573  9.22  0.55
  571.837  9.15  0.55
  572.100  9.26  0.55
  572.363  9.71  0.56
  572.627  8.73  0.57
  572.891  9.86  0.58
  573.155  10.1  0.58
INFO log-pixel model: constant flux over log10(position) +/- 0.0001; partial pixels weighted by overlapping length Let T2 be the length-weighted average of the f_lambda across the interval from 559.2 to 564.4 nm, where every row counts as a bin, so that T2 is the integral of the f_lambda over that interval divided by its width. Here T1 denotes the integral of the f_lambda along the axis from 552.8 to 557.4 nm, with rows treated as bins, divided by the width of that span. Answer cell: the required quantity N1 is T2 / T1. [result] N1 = 1.06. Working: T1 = 8.57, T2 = 9.1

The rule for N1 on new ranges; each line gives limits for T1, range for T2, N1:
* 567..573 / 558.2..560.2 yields 0.95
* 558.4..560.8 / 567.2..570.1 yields 1.06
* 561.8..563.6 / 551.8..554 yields 0.92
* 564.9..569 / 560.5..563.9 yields 0.98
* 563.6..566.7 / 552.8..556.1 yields 0.94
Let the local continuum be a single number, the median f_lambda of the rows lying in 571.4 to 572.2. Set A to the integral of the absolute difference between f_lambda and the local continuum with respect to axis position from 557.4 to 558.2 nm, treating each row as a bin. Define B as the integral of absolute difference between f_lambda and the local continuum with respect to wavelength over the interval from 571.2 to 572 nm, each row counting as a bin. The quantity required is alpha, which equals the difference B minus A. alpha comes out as -0.83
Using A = 0.90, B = 0.07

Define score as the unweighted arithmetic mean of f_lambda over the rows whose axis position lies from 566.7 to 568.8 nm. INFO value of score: 9.5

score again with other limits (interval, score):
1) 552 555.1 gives 8.5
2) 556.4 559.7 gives 9.0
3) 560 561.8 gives 9.5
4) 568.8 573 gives 9.4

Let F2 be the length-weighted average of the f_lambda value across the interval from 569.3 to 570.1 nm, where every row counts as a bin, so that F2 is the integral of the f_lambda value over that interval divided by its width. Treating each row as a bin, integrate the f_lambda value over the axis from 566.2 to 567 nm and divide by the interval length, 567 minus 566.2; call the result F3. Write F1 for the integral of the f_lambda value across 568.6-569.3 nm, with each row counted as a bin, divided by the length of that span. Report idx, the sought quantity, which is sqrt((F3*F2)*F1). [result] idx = 28.9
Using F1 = 9.10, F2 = 9.8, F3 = 9.4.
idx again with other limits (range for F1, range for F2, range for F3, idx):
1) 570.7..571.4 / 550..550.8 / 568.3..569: 28.4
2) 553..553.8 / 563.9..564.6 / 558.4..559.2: 26.4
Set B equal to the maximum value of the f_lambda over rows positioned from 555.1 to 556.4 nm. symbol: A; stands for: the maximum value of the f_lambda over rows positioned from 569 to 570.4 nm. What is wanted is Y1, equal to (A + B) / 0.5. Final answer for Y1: 39.5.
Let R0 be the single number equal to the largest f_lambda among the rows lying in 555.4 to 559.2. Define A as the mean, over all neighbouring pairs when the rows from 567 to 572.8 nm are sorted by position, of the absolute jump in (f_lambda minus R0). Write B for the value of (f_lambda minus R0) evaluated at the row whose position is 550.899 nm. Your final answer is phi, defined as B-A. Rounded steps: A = 0.63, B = -2.5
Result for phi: -3.2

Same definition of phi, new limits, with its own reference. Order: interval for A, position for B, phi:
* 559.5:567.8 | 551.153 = -2.6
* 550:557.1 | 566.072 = -2.8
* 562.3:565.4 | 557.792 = -3.3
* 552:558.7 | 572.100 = -2.4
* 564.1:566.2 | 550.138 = -2.4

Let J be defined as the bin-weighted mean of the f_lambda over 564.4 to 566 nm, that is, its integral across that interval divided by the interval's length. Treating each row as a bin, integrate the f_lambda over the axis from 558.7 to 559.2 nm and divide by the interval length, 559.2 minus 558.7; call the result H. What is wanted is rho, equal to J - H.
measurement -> 0.5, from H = 9.1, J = 9.6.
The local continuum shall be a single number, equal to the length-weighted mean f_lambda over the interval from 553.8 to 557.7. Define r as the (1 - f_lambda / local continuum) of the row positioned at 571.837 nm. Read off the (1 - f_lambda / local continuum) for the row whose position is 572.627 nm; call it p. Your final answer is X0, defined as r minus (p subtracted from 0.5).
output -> -0.56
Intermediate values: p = -0.01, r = -0.06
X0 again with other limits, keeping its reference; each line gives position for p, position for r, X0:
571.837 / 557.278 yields -0.53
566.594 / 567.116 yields -0.80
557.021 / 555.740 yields -0.48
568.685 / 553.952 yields -0.57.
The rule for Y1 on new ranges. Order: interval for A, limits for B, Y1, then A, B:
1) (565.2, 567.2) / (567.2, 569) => 41.4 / 10.4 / 10.3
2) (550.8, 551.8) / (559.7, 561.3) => 38.1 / 9.21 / 9.85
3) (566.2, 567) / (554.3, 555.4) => 37.9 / 9.79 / 9.15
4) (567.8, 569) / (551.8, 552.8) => 37.8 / 9.95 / 8.93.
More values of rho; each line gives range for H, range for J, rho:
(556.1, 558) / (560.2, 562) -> 1.1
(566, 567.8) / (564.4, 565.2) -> 0.0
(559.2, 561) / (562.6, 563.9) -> 0.0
